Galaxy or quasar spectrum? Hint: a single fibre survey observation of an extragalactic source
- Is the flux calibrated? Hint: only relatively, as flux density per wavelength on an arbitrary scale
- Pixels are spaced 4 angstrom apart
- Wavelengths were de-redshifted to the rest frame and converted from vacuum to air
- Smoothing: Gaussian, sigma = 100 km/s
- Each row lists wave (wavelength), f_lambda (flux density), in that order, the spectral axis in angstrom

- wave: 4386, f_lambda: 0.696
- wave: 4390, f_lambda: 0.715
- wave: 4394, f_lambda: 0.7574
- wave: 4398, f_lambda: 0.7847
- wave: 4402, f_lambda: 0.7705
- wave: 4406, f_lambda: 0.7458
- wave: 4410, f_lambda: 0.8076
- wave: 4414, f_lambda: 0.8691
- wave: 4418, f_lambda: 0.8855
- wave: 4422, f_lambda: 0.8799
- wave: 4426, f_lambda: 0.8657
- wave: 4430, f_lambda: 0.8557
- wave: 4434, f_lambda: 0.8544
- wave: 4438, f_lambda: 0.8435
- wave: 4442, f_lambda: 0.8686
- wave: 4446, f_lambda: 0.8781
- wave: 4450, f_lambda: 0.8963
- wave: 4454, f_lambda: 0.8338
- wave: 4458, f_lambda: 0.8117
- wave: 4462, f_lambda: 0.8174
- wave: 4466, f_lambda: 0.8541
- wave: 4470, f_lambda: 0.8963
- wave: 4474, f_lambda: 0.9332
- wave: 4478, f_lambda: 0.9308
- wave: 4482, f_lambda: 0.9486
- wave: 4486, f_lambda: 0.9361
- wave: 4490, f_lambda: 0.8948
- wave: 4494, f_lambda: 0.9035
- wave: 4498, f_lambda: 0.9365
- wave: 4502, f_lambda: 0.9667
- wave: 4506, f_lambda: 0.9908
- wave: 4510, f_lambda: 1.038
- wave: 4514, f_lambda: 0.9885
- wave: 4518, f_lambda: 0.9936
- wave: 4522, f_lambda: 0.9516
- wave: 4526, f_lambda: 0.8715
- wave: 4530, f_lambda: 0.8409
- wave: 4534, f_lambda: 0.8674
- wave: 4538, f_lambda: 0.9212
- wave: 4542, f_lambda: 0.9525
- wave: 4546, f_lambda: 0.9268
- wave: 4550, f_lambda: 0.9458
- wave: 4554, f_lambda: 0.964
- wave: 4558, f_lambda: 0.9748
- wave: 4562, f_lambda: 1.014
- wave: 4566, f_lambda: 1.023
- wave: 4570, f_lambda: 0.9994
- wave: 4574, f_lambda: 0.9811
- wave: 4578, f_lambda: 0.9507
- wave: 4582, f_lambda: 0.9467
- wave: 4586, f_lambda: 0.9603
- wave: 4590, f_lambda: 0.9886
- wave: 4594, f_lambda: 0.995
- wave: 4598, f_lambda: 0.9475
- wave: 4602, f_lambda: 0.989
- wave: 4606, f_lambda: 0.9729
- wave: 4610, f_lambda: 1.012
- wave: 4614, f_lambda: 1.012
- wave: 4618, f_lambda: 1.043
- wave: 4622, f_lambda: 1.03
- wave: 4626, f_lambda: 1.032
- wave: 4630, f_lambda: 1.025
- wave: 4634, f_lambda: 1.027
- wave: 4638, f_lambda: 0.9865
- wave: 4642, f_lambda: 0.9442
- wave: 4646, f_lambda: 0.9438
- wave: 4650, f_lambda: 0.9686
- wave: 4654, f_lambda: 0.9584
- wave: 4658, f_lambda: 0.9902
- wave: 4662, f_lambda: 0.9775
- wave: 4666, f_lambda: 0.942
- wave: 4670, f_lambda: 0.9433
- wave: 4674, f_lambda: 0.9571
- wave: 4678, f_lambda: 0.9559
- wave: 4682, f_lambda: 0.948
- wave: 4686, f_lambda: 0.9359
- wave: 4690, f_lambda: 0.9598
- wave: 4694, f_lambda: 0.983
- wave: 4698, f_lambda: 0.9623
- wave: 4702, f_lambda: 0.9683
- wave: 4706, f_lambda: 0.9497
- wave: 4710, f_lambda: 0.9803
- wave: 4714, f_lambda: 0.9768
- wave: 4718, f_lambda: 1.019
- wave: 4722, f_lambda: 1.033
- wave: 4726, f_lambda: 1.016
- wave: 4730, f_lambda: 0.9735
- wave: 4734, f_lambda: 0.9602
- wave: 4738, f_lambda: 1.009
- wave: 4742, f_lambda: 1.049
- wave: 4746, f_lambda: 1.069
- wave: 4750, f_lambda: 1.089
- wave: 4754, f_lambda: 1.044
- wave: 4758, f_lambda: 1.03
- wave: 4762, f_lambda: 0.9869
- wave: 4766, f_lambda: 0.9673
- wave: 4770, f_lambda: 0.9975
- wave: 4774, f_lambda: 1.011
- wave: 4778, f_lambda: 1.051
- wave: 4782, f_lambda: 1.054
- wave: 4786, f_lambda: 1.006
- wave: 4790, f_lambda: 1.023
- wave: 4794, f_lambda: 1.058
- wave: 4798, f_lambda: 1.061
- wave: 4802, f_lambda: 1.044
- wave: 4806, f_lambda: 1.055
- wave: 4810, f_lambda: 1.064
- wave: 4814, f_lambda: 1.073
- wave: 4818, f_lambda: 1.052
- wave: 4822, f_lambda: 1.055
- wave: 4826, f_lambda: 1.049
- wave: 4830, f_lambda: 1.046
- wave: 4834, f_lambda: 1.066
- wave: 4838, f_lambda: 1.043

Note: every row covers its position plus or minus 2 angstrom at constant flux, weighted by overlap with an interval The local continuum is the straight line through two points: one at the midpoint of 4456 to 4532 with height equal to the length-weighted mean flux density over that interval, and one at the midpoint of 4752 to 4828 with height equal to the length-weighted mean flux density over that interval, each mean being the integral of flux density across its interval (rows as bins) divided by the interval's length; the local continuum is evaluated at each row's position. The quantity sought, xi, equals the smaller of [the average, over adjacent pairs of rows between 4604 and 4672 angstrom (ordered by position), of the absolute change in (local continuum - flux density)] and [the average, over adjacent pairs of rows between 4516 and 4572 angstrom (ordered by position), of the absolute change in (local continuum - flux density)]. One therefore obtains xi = 0.019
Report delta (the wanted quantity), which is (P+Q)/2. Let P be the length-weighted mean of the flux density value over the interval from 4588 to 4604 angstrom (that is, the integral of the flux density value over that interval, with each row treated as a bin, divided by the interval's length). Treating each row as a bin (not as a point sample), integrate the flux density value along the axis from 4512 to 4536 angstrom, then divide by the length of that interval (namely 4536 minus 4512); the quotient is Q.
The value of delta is 0.95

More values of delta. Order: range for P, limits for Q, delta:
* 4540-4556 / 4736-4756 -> 1.00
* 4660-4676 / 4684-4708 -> 0.96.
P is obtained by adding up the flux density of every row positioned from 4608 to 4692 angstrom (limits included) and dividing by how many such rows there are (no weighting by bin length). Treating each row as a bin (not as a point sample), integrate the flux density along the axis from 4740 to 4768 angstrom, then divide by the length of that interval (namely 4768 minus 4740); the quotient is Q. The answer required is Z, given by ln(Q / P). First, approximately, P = 0.98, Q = 1.03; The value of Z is 0.05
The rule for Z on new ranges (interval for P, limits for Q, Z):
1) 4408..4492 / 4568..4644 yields 0.13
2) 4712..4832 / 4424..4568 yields -0.12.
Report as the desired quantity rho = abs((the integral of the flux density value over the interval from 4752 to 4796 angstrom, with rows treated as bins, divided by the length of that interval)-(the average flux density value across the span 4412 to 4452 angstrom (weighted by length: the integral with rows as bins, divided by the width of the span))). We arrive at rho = 0.15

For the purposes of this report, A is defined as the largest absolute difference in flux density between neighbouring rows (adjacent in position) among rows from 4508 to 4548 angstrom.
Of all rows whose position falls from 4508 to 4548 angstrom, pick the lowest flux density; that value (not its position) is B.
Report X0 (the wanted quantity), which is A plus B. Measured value 0.92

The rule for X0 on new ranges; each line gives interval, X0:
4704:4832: 1.00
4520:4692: 0.92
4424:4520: 0.87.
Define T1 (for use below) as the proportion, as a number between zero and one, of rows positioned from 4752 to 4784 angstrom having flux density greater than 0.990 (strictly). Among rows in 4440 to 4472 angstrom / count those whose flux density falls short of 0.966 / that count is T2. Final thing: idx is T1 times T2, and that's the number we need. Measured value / 6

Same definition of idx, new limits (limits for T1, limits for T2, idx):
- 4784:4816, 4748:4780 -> 0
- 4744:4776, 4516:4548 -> 5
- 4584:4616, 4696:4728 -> 1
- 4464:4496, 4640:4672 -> 0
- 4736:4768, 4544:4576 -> 2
